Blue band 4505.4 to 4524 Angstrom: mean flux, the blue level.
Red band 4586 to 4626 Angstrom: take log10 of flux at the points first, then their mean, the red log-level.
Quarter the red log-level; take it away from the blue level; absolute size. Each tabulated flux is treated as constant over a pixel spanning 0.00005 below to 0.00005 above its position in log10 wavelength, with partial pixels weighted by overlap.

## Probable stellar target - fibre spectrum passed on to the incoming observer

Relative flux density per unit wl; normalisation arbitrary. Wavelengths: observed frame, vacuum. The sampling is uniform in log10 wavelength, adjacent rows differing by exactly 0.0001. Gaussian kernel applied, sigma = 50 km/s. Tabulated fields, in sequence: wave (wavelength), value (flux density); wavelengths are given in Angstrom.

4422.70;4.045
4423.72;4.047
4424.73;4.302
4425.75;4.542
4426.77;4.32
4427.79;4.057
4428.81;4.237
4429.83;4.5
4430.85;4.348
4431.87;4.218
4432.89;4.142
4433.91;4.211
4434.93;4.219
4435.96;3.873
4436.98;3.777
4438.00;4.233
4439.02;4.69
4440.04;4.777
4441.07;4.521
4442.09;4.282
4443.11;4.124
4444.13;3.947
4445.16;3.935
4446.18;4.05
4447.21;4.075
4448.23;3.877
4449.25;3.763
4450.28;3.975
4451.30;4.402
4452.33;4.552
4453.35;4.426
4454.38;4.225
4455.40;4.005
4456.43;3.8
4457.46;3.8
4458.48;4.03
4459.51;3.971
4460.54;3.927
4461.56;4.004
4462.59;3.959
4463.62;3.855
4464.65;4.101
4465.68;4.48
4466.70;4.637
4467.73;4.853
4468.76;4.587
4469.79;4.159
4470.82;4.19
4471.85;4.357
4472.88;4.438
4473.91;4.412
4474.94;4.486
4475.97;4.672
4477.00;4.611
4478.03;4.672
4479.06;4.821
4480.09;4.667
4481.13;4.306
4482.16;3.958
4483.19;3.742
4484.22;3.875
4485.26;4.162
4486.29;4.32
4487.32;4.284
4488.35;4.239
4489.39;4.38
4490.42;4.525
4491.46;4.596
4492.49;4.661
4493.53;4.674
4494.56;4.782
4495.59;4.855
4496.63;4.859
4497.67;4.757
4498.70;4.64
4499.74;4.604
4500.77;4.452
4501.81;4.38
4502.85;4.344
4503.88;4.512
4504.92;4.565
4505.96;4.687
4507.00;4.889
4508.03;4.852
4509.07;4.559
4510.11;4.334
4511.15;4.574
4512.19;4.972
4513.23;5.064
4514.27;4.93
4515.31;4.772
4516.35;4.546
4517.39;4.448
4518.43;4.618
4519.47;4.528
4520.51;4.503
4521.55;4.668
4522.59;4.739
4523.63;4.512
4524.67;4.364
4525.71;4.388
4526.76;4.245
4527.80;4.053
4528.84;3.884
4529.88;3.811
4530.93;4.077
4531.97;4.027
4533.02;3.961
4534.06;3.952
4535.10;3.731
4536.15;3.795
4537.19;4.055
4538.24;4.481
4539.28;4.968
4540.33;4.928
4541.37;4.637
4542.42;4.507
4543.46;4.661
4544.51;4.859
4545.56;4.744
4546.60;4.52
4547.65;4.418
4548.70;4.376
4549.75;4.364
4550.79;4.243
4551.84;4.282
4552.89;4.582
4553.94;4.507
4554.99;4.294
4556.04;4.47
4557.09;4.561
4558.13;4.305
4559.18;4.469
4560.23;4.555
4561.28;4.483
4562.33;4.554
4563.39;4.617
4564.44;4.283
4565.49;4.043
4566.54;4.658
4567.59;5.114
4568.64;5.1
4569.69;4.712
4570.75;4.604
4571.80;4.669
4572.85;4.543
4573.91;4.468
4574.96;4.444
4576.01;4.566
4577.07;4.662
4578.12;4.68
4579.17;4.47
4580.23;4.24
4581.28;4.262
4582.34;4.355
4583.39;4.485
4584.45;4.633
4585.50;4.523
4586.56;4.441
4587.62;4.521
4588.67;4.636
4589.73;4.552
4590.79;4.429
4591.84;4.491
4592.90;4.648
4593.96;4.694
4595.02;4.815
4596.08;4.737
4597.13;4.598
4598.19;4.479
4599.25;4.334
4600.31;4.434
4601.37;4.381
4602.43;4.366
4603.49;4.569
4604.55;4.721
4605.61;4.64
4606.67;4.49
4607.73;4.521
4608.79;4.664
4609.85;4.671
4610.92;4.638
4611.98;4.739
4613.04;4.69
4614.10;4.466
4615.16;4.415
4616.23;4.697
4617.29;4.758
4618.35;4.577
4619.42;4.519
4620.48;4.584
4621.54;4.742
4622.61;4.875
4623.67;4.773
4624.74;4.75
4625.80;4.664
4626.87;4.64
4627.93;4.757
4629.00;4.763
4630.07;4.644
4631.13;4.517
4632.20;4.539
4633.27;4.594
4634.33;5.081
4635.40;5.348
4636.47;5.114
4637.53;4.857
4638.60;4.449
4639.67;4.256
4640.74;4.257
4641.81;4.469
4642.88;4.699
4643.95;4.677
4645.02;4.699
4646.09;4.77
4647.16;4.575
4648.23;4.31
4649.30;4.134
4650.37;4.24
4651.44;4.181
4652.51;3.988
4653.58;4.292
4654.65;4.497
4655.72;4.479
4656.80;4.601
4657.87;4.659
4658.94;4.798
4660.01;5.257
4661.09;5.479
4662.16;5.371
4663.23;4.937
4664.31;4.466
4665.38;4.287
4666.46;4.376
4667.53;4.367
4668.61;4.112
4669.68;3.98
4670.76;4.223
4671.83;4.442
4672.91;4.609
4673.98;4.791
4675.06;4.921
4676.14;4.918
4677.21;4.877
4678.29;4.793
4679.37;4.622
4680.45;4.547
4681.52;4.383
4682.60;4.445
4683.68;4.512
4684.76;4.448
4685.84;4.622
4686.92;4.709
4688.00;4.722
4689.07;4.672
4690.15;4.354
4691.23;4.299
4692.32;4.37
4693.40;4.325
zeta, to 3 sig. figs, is 4.51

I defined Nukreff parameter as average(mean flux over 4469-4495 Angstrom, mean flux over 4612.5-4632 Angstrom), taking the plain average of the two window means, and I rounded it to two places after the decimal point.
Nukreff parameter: 4.53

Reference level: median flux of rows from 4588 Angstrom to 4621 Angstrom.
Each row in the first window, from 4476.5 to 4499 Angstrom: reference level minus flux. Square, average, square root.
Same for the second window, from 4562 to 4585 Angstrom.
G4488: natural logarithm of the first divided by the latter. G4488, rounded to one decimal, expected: 0.3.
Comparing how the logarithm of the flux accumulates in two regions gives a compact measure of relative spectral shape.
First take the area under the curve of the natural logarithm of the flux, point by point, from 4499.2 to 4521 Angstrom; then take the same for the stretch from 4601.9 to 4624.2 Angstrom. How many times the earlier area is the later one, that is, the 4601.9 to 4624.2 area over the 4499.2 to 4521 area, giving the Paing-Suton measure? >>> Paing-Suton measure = 1.02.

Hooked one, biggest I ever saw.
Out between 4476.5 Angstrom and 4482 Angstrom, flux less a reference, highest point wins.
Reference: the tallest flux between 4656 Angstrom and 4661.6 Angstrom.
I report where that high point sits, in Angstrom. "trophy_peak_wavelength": 4479.06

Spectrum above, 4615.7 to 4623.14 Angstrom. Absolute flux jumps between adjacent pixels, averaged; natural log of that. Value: -2.21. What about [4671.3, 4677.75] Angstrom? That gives -2.26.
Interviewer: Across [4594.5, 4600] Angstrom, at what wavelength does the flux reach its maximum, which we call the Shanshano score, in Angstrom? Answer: 4595.02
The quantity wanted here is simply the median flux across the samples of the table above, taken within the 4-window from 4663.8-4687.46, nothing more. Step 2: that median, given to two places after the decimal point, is 4.49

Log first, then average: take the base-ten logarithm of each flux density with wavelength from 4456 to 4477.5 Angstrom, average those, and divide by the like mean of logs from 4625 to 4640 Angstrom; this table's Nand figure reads 0.93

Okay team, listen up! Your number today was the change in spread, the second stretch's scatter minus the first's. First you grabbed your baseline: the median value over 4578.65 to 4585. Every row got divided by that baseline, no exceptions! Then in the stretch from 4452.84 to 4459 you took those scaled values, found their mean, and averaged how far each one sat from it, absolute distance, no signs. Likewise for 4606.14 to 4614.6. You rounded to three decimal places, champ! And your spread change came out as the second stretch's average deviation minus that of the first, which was -0.022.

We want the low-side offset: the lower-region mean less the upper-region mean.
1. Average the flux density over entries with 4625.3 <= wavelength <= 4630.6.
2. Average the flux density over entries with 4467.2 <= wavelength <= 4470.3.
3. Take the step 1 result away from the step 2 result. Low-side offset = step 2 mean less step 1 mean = -0.16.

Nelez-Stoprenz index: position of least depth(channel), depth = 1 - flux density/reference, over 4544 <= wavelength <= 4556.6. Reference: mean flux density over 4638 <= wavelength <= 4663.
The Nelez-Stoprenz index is 4544.51 Angstrom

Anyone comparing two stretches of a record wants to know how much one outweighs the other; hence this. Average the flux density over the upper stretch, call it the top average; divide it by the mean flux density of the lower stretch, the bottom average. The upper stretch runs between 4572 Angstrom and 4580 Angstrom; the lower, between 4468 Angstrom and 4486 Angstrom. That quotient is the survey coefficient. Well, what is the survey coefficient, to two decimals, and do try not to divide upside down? 1.04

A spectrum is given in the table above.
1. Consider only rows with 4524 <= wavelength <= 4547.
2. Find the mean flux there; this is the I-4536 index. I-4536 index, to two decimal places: 4.30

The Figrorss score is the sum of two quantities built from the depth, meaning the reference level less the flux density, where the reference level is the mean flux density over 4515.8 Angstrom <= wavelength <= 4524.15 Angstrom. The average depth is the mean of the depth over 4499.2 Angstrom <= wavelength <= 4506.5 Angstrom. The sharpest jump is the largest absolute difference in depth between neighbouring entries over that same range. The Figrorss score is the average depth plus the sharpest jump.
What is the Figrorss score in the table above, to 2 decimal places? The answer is 0.23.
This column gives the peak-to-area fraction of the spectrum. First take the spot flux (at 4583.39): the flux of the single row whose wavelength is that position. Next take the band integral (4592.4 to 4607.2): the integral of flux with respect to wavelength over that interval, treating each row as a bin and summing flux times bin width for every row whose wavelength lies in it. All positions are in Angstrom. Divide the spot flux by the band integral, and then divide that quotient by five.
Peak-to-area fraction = 0.0133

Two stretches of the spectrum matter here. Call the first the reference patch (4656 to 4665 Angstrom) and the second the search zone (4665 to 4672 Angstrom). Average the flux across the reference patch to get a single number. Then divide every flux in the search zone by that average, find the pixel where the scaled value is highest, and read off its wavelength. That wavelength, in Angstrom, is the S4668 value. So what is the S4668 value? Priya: 4671.83 Angstrom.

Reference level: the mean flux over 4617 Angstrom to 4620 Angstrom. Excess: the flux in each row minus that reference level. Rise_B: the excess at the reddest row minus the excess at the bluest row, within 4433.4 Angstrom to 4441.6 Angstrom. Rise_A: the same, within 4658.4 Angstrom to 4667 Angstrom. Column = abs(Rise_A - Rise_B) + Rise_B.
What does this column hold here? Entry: 1.0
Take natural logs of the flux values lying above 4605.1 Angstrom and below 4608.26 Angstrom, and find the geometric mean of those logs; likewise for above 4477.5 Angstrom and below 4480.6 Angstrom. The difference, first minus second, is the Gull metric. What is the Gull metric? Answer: -0.04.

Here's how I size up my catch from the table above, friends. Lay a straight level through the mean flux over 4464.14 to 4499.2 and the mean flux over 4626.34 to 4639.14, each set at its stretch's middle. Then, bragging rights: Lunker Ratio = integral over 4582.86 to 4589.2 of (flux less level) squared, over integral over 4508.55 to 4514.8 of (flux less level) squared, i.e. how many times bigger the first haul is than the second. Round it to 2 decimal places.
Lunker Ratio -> 0.22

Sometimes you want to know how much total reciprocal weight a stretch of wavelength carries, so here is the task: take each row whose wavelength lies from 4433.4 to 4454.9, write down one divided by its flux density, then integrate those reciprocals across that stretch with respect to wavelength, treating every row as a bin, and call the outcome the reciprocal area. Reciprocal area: 5.2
